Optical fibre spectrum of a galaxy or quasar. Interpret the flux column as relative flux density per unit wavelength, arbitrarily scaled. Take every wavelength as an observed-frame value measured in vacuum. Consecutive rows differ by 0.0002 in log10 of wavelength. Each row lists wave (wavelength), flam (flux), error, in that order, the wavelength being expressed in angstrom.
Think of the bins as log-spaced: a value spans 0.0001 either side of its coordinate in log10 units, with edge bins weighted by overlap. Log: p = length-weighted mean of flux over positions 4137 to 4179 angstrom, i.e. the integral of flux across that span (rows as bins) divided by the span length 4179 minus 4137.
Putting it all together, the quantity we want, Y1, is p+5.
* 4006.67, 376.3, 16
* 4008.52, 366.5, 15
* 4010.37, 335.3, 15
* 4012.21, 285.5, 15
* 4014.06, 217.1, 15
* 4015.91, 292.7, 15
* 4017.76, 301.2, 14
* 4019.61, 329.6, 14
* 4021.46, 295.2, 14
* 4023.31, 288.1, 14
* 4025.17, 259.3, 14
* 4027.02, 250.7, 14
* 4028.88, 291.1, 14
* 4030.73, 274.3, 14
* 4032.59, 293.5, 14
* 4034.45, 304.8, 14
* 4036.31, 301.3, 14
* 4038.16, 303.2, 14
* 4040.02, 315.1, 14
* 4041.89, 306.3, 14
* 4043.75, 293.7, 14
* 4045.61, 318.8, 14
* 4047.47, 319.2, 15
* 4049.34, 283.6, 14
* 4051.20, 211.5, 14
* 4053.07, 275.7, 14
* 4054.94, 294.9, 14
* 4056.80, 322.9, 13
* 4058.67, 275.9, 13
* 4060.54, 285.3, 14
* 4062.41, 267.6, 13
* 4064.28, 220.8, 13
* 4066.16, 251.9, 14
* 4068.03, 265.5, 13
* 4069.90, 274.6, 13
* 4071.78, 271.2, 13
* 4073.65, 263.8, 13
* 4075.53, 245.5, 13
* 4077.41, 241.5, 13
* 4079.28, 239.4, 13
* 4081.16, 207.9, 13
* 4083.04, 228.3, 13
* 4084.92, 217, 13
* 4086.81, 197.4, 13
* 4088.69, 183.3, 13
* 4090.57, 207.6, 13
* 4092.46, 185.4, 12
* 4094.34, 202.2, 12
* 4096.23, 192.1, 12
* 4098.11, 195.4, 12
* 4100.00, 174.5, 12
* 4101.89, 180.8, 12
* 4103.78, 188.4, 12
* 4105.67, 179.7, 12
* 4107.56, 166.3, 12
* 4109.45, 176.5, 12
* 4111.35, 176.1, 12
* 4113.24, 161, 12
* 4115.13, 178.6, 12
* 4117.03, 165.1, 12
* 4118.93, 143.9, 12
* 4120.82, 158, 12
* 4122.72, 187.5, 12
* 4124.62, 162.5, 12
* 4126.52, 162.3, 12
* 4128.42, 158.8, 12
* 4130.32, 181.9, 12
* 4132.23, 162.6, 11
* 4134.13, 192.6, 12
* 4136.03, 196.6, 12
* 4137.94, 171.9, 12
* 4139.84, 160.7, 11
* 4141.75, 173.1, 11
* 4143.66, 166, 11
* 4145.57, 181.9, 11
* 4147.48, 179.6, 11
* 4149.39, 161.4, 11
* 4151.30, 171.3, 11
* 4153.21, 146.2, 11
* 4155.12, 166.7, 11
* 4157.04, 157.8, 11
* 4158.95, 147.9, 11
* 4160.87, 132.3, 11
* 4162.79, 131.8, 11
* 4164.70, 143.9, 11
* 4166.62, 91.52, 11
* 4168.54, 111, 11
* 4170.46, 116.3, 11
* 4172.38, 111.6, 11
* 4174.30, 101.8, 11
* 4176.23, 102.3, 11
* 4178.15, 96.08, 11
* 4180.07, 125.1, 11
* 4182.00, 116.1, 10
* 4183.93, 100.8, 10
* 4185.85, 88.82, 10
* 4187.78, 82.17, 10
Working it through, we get 147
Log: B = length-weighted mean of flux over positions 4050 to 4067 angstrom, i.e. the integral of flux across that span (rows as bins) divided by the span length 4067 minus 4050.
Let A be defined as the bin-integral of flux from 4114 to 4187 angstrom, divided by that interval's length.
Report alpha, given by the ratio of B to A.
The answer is 1.82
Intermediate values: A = 147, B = 268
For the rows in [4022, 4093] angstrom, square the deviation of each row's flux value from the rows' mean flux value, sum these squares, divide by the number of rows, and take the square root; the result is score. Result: 39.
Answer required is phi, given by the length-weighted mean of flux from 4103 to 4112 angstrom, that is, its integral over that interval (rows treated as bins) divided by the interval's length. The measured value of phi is 177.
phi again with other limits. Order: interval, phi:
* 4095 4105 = 186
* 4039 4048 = 310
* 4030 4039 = 296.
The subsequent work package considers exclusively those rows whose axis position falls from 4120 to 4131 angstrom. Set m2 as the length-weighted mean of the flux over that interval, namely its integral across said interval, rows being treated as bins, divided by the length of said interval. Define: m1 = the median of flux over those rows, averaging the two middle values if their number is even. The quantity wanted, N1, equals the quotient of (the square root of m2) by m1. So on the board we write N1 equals 0.080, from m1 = 162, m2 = 168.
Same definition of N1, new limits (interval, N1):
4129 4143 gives 0.077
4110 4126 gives 0.079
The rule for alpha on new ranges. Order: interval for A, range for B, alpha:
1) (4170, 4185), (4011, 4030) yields 2.60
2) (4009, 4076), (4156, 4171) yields 0.46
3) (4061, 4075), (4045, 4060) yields 1.11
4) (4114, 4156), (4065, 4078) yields 1.53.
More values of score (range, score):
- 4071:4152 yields 29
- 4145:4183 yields 28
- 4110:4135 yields 13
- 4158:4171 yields 18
